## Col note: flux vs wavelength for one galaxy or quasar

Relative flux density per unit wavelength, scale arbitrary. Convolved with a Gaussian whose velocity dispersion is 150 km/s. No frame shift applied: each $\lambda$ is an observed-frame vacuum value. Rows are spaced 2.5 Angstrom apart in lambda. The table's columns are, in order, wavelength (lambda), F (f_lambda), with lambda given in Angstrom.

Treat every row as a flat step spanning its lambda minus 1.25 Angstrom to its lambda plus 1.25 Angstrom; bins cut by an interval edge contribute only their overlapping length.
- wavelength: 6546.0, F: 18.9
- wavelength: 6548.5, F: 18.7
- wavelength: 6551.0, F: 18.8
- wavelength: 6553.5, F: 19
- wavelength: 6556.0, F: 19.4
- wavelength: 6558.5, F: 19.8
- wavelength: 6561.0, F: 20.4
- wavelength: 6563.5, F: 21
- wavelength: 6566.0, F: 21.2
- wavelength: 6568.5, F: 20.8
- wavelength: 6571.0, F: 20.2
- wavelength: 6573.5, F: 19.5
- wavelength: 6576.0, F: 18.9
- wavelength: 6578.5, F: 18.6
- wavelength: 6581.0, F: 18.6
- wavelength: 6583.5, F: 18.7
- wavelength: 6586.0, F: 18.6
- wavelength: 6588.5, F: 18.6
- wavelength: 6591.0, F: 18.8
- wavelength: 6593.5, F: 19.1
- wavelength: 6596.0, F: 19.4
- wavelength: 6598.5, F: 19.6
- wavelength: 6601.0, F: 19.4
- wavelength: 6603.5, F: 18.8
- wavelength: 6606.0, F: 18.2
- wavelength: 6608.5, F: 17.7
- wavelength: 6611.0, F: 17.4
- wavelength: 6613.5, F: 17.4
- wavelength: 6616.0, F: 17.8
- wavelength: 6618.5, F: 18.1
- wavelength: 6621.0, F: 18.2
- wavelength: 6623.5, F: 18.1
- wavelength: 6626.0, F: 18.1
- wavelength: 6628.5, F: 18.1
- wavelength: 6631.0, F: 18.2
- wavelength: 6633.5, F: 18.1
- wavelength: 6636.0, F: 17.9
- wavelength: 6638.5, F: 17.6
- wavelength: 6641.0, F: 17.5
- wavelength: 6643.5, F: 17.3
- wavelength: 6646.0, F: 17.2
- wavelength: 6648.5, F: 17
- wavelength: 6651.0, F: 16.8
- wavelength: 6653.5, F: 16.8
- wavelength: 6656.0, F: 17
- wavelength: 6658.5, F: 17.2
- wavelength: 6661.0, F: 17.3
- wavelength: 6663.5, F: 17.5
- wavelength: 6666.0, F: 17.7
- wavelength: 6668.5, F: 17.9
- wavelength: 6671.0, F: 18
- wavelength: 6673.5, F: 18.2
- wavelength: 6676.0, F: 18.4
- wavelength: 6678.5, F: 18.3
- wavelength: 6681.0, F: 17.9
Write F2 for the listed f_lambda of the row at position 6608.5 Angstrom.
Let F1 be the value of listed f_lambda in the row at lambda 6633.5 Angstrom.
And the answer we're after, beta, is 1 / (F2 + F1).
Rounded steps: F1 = 18.1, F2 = 17.7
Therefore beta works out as 0.0279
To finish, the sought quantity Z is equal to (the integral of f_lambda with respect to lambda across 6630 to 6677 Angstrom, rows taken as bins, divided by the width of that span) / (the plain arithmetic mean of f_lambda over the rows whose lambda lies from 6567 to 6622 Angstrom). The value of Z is 0.94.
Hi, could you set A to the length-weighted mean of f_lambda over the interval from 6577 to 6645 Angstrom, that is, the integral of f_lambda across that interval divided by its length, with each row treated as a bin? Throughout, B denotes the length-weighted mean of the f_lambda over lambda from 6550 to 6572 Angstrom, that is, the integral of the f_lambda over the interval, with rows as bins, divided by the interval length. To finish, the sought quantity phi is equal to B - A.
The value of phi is 1.8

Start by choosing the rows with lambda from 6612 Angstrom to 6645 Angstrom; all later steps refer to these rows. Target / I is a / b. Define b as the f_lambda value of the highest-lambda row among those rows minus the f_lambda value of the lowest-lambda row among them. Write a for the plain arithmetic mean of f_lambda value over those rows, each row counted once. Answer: -179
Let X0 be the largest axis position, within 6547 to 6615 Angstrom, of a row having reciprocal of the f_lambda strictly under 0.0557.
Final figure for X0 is 6606.0 Angstrom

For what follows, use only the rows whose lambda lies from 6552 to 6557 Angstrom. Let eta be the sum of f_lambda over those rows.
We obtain 38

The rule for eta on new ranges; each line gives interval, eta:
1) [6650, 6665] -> 103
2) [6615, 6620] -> 36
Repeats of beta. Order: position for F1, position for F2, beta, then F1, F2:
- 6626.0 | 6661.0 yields 0.0282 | 18.1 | 17.3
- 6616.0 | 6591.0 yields 0.0273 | 17.8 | 18.8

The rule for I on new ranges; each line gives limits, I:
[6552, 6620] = -21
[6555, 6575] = 203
